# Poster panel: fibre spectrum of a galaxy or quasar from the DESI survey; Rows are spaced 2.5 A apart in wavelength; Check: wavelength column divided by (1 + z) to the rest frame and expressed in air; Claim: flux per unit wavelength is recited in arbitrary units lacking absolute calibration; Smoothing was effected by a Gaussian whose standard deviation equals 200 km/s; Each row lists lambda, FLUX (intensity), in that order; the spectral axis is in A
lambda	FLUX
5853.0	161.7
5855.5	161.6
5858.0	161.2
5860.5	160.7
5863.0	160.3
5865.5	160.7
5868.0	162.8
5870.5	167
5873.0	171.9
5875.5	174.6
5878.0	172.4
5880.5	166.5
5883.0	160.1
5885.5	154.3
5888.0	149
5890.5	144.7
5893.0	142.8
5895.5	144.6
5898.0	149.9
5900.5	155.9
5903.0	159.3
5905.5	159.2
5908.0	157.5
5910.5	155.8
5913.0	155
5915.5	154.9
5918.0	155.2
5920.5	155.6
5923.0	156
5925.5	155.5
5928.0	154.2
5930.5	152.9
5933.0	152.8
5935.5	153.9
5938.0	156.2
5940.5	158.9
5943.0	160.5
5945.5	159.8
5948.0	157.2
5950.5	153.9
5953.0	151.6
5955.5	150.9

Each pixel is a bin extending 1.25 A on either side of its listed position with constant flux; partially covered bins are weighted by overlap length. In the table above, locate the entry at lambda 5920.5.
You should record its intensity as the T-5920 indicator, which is 155.6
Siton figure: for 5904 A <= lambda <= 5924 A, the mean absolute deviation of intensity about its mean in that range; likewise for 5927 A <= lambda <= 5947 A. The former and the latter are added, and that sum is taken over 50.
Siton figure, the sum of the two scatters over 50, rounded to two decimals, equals 0.08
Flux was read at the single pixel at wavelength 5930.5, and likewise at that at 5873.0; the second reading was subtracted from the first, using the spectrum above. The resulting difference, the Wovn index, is -19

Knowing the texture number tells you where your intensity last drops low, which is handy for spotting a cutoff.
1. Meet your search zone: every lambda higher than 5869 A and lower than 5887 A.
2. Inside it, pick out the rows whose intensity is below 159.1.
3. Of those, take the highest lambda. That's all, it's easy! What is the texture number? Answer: 5885.5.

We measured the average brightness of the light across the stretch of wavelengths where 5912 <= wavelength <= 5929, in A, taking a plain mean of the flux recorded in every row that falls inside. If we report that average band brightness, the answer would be 155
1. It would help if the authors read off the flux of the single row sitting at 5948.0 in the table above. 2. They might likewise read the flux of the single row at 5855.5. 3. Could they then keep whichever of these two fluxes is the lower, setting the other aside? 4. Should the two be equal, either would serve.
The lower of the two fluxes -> 157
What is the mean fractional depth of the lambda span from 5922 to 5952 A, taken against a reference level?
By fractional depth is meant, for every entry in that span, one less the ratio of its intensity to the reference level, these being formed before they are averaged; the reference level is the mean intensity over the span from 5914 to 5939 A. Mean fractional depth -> -0.008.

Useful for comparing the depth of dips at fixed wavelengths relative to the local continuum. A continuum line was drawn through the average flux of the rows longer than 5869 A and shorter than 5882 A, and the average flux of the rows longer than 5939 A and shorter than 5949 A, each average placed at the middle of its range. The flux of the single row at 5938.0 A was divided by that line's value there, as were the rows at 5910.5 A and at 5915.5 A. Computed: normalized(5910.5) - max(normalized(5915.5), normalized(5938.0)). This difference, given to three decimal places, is -0.029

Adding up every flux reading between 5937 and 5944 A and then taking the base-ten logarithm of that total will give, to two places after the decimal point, 2.68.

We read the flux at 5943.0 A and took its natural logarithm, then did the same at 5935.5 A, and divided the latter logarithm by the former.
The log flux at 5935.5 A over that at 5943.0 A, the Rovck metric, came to 0.99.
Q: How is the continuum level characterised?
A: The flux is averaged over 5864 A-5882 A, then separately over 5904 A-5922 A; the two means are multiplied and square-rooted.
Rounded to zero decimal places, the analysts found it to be 162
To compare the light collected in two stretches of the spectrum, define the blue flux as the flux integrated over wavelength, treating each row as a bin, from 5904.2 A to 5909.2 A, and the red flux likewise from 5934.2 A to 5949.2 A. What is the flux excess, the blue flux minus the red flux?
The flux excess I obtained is -1574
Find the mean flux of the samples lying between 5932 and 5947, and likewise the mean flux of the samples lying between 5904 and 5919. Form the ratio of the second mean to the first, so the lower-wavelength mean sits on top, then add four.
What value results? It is 4.995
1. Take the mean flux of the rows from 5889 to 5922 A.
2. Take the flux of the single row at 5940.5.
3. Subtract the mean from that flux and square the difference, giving 34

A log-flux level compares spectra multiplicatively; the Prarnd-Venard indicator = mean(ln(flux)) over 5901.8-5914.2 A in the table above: 5.06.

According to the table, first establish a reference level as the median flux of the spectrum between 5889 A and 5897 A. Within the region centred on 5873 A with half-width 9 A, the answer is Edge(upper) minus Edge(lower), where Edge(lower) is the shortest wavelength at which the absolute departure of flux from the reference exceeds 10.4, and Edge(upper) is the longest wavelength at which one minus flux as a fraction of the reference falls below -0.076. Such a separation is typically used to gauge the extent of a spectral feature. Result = 15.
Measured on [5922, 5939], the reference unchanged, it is 15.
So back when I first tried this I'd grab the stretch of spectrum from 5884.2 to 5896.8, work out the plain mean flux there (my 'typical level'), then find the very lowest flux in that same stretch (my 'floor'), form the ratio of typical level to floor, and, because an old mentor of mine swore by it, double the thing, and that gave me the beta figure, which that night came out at 2.06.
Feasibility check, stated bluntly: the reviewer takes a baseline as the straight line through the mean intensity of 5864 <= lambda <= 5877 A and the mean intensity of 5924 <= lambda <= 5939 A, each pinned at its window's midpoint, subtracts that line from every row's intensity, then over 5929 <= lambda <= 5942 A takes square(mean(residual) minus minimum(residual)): 10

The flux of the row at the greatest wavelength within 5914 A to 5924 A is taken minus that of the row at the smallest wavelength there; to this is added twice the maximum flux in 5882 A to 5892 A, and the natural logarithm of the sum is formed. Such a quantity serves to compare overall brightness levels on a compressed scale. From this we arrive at 5.772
